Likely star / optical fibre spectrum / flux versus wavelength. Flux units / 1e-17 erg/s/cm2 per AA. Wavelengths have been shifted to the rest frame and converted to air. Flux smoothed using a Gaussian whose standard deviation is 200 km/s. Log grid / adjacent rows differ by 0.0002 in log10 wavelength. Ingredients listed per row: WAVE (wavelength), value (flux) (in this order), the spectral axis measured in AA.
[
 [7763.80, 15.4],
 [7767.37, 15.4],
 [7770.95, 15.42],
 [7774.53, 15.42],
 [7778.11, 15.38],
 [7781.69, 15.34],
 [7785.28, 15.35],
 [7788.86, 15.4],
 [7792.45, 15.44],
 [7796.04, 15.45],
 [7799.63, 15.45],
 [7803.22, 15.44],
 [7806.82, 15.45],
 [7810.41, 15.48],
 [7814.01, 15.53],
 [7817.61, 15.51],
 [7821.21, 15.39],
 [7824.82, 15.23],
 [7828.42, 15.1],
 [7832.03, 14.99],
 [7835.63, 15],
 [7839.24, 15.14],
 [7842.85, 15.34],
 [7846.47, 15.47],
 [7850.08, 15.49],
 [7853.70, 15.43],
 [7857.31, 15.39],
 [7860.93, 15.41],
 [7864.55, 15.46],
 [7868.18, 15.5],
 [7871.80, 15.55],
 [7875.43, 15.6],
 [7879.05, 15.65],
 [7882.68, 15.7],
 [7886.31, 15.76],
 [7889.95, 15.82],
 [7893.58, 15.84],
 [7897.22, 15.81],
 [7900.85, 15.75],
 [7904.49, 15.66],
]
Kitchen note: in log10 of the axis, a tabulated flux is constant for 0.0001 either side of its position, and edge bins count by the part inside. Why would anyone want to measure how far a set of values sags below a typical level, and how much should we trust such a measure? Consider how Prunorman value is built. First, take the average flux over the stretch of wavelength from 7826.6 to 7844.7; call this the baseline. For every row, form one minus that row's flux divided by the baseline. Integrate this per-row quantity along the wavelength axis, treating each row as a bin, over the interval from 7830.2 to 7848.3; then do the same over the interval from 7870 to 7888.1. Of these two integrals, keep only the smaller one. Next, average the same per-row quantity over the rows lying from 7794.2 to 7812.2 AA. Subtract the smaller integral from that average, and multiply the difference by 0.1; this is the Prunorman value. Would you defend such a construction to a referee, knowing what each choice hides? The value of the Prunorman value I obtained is 0.062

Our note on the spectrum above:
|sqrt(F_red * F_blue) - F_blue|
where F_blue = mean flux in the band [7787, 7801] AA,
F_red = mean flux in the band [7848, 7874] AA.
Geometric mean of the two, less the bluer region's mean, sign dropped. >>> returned 0.013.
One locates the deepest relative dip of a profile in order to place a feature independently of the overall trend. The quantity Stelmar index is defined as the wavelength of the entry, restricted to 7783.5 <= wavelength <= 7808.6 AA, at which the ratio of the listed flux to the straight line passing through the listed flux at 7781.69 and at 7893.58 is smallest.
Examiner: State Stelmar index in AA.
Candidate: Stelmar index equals 7785.28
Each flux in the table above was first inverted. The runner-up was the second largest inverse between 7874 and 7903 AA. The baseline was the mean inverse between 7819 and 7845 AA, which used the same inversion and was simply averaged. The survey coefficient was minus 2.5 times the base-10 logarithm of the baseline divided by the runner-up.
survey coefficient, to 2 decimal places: -0.03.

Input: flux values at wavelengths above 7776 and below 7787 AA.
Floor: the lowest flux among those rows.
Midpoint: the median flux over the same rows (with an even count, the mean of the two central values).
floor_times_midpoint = 235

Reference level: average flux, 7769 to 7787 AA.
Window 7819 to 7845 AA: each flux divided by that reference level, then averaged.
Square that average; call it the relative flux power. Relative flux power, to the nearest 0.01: 0.97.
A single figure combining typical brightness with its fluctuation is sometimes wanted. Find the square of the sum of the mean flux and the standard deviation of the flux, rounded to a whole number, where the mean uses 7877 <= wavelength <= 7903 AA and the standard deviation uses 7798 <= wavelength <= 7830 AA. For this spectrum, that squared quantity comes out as 253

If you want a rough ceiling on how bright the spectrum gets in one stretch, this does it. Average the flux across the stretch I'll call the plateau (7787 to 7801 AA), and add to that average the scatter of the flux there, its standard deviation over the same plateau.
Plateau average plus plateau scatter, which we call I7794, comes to 15.5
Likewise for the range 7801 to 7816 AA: 15.5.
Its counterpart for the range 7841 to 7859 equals 15.5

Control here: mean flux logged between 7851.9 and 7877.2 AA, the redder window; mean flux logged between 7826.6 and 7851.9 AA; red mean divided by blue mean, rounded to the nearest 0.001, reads 1.017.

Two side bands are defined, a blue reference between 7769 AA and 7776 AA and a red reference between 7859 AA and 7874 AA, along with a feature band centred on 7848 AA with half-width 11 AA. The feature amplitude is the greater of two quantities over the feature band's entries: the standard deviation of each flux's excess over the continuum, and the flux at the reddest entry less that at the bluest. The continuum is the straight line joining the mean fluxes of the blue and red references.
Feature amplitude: 0.25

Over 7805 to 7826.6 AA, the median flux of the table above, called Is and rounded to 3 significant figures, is 15.5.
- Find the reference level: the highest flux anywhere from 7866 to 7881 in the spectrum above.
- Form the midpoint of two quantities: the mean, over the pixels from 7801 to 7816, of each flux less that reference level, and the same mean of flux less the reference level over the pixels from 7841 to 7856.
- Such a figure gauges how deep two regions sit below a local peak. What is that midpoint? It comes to -0.20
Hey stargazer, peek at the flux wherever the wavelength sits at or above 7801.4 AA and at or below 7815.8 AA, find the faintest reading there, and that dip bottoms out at 15.44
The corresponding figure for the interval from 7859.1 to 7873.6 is 15.41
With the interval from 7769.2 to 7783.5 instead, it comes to 15.34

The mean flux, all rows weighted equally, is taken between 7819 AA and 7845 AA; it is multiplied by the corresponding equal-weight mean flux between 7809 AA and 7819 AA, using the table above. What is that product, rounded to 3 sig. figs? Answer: 235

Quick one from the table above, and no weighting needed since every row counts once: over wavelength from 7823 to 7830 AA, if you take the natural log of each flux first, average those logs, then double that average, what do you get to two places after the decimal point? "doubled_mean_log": 5.44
